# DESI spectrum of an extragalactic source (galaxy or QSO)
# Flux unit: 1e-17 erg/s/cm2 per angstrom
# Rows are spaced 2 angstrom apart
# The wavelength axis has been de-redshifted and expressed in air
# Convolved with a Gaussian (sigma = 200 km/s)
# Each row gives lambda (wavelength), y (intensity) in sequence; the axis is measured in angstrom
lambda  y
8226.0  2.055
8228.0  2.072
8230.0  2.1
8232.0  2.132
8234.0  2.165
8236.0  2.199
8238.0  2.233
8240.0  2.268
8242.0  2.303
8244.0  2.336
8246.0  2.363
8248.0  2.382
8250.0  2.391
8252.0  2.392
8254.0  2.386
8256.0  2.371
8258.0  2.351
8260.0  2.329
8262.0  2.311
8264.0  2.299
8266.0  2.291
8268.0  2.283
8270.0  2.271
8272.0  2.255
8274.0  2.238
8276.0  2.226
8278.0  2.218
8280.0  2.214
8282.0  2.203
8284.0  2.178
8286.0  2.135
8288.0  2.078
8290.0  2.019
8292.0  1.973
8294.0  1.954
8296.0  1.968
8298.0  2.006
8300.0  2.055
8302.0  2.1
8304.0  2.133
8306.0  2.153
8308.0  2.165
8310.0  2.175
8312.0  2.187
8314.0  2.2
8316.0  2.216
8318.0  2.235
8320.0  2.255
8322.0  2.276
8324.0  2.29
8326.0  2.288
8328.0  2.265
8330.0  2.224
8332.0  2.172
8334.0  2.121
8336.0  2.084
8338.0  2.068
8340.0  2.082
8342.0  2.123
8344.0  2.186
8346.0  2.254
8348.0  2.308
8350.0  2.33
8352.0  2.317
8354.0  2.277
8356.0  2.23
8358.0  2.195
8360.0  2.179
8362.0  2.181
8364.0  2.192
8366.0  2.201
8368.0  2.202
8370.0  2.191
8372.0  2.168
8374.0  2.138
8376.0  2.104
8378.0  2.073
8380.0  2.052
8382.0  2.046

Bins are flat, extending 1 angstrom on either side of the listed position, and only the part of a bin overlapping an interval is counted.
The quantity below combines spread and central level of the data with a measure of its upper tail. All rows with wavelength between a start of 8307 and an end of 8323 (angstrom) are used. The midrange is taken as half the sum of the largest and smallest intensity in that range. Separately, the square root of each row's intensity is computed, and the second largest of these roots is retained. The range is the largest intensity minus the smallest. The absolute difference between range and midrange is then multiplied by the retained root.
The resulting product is 3.17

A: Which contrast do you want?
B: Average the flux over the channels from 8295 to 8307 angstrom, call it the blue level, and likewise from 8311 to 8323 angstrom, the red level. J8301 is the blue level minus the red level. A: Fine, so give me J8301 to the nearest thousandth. -0.159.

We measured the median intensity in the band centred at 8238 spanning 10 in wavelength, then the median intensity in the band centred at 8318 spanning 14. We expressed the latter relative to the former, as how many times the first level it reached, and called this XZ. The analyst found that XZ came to 1.00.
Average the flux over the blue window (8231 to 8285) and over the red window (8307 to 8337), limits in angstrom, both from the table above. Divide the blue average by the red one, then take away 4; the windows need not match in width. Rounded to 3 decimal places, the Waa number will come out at -2.968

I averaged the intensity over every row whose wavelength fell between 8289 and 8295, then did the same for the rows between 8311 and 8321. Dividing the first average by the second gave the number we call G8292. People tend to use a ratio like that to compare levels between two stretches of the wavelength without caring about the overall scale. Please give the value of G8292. 0.89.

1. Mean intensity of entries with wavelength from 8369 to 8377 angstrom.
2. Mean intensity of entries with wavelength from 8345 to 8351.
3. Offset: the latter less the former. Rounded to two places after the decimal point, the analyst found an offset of 0.15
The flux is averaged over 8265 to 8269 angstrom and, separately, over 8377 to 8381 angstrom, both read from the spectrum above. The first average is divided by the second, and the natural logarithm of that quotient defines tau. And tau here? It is 0.10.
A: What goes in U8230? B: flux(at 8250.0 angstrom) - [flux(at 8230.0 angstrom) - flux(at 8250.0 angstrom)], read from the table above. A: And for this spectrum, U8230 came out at 2.68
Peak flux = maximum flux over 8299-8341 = 2.29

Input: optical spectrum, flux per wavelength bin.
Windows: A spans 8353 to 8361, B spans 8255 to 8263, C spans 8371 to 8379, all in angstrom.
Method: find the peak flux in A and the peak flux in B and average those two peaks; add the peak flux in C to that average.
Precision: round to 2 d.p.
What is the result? 4.49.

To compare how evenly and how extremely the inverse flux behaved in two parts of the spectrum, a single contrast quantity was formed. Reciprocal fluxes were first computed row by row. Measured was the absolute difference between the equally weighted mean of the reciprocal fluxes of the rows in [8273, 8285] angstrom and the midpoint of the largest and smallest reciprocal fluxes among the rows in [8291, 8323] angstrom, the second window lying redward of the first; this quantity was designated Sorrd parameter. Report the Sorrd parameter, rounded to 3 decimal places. 0.024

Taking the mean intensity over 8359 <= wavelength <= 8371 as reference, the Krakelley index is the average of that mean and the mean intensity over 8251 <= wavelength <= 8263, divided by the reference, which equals 1.04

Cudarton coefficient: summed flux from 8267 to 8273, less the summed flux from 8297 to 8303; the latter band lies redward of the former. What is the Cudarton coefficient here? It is 0.6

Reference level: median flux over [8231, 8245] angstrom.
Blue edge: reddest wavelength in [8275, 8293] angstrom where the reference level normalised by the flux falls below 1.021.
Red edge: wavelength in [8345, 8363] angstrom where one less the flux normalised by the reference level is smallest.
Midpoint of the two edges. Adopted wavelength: 8316 angstrom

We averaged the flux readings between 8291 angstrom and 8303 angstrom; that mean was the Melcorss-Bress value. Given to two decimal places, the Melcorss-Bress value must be 2.01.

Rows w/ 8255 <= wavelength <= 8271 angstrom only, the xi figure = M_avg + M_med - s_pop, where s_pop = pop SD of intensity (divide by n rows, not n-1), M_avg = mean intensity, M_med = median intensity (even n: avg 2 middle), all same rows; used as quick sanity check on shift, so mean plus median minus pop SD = 4.59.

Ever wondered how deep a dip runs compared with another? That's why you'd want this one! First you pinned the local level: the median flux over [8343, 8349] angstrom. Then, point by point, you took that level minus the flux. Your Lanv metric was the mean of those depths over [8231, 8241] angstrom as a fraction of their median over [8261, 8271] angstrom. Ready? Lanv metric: -1.5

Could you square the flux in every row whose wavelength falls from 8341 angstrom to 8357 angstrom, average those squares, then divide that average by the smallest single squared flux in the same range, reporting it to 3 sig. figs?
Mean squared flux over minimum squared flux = 1.13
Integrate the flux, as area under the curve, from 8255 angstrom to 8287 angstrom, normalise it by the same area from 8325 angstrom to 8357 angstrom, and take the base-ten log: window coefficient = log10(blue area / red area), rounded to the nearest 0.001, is 0.010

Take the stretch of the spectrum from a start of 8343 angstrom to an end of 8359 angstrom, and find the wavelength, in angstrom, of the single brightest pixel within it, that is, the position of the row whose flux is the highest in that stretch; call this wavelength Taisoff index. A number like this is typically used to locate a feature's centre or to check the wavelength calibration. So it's 8350.0 angstrom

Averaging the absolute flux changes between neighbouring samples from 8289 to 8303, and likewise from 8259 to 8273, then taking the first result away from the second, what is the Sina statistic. -0.023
